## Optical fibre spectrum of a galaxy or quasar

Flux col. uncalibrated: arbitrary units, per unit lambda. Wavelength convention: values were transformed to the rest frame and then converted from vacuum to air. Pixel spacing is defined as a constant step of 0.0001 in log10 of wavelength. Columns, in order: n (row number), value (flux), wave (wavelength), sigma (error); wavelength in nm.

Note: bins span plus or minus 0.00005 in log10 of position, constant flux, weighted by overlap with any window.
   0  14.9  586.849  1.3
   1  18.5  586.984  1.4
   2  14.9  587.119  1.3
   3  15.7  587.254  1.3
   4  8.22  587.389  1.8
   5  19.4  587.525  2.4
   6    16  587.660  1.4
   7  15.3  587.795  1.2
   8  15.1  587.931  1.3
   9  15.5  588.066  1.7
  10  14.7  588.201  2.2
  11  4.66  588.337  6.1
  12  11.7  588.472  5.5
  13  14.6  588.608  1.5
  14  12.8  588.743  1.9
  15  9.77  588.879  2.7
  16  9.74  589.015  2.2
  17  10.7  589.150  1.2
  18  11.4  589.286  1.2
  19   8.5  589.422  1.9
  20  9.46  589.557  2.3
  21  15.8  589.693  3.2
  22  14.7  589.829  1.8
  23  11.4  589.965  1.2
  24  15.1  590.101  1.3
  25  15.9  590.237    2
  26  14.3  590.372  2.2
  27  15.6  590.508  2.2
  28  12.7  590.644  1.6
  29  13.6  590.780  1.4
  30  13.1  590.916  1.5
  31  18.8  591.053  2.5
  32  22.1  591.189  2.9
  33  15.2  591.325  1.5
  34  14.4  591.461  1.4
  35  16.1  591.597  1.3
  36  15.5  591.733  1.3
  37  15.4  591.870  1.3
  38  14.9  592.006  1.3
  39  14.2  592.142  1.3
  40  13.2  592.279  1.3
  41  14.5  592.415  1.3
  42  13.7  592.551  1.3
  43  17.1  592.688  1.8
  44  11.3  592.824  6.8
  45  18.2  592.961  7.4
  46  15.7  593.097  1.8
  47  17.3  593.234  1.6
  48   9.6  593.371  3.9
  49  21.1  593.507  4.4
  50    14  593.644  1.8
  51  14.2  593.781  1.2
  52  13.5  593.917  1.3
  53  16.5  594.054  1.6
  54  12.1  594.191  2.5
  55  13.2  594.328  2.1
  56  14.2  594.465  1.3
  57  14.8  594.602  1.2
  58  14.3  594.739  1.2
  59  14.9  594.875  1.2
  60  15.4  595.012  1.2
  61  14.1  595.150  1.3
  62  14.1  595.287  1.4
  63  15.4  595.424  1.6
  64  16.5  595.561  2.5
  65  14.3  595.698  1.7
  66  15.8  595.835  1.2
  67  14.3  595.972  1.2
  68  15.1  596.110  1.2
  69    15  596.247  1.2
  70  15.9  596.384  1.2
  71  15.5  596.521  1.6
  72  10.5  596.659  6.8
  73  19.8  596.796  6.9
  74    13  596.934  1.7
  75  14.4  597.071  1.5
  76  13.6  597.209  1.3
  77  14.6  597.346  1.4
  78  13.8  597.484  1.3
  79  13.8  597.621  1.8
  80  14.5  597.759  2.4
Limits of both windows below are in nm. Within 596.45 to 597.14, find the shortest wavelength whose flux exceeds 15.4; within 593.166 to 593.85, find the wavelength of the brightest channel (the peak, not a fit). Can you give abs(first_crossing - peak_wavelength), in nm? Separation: 3.01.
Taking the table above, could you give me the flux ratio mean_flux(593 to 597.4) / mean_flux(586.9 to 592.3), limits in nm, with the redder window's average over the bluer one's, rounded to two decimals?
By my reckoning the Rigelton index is 1.06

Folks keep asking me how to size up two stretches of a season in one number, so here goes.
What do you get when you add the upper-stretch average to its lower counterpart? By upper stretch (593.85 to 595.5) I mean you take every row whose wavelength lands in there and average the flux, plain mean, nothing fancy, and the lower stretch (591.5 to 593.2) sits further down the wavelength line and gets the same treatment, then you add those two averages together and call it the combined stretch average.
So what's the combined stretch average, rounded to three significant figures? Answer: 29.4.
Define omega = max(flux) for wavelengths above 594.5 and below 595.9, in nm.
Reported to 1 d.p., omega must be 16.5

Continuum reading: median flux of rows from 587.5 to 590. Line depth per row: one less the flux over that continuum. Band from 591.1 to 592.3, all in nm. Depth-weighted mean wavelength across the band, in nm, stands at 591.53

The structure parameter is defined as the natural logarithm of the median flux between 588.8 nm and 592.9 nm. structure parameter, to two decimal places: 2.66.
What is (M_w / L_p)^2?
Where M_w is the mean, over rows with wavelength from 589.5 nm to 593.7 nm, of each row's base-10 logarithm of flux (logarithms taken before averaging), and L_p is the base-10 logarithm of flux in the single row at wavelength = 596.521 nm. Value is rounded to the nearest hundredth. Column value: 0.96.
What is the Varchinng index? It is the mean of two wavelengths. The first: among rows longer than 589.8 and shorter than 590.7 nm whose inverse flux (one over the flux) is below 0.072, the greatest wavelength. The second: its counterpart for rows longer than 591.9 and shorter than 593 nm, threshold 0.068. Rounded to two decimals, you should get 591.73 nm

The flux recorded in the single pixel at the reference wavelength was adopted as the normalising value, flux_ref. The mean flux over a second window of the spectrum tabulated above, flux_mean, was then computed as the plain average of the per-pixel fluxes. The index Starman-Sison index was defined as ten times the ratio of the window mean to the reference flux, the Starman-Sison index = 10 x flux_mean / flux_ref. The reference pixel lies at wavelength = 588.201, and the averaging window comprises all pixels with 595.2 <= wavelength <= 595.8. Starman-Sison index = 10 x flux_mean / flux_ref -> 10.3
